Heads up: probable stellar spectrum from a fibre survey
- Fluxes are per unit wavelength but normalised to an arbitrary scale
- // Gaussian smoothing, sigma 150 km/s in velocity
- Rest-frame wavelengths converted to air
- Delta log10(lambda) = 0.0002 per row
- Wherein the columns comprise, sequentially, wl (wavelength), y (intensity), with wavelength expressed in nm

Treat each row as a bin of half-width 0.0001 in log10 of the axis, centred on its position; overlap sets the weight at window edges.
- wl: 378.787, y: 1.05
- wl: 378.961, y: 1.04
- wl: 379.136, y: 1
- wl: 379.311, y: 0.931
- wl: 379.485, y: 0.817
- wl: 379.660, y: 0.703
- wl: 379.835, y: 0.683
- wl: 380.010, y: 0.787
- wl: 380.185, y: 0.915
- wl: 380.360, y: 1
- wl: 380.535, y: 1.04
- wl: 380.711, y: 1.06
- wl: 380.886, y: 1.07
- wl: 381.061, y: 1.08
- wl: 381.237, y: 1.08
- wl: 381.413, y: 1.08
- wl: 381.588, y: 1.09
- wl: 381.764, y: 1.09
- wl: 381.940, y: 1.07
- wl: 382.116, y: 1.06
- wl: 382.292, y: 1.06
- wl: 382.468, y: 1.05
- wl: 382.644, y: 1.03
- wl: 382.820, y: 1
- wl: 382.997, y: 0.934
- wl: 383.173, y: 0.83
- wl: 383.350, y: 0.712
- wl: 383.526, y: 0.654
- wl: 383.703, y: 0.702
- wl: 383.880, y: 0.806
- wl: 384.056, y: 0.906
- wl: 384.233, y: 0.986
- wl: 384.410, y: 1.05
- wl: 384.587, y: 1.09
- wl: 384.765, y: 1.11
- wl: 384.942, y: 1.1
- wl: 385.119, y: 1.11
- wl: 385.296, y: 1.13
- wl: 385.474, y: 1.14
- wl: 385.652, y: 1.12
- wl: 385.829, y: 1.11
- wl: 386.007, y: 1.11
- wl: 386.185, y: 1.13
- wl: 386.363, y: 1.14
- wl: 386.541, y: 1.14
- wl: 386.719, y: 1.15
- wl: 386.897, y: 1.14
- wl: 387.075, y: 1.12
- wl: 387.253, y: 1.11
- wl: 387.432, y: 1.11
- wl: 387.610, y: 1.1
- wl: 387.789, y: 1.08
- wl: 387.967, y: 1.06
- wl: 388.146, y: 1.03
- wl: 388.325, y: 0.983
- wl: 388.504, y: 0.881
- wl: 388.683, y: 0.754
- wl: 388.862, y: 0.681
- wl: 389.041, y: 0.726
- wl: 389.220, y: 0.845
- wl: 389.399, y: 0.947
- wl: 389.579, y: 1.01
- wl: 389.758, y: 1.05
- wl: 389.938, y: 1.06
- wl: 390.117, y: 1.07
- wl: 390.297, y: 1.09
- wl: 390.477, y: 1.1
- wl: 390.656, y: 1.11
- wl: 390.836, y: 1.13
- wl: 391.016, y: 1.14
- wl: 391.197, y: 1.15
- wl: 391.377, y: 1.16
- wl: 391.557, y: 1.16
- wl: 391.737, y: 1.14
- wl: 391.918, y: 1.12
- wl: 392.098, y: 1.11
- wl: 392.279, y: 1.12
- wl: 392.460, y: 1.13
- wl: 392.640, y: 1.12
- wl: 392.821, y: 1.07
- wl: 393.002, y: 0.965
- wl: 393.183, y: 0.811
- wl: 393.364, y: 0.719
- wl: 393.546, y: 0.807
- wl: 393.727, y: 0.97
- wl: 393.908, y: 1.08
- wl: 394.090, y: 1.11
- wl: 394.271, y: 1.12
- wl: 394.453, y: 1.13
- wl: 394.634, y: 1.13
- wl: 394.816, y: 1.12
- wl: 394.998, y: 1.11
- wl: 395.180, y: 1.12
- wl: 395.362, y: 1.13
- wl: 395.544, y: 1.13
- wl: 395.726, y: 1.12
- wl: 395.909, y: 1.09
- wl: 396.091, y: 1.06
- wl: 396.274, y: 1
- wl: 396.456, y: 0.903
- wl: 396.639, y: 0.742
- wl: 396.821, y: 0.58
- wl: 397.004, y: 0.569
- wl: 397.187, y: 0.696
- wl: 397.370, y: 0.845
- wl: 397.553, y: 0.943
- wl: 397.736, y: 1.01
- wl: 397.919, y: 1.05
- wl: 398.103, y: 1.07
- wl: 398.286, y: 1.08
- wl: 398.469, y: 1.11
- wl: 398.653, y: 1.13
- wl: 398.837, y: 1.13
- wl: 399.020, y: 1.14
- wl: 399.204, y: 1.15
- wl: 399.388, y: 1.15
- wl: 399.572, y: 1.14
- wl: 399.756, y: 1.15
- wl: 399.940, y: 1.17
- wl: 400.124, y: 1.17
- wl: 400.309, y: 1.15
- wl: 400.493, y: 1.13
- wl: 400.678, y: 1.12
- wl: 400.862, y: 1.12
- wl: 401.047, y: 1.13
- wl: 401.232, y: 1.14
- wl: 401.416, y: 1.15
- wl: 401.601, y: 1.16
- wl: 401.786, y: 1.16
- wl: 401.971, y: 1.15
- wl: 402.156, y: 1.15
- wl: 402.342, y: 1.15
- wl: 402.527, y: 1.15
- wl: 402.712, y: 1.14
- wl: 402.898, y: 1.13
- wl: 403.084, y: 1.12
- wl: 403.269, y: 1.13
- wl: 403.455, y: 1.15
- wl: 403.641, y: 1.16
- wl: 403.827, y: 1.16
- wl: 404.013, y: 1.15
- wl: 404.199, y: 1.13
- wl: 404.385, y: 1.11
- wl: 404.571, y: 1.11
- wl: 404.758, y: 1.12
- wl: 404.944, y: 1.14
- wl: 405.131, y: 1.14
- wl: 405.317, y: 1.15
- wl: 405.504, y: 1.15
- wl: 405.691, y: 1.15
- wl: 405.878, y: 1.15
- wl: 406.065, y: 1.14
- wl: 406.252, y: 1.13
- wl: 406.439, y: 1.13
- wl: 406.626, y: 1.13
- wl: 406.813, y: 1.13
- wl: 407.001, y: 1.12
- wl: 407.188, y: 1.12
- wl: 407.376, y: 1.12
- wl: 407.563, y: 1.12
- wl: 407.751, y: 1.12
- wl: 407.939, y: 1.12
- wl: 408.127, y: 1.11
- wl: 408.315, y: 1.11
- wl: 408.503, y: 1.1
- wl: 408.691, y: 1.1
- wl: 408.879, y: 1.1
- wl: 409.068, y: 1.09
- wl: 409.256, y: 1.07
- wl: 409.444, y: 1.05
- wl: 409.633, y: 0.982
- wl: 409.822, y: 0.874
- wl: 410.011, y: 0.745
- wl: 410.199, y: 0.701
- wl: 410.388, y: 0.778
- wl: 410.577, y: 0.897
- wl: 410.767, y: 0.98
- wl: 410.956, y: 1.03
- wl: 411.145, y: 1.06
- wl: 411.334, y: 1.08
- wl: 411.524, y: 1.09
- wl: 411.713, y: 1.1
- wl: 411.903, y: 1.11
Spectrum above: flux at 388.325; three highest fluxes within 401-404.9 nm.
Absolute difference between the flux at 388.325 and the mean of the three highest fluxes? 0.18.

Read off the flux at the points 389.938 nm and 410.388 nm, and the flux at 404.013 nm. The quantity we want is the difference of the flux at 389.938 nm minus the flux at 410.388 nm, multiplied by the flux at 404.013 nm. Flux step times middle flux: 0.32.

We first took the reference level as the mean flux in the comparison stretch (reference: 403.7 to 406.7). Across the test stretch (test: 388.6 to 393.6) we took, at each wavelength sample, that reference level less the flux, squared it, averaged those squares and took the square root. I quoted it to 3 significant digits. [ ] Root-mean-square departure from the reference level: 0.199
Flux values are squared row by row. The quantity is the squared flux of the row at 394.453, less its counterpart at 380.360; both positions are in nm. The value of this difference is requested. 0.28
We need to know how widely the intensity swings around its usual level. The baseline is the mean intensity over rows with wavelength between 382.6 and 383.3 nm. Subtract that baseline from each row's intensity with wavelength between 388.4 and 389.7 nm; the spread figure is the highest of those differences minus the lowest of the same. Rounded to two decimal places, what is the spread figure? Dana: 0.33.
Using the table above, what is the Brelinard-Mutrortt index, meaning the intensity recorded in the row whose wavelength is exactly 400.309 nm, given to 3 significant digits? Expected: 1.15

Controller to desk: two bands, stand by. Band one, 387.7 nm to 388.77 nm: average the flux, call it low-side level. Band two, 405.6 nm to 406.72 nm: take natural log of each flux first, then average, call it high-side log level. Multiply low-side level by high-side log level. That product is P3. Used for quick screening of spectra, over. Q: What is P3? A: 0.125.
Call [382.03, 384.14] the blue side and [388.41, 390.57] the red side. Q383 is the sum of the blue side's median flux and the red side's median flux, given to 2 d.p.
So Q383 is 1.90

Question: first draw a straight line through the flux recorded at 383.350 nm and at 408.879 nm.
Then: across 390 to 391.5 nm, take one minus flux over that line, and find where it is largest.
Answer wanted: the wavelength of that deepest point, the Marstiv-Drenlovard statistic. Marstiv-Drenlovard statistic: 390.117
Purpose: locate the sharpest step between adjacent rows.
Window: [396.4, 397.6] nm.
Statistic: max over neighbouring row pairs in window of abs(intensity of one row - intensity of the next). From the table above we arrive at 0.16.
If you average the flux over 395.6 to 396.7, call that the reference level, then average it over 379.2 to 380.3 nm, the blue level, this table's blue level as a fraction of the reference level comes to 0.82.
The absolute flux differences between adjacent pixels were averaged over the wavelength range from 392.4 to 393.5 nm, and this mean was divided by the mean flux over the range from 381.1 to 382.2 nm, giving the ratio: 0.076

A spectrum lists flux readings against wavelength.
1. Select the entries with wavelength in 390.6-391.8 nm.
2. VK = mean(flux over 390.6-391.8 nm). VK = 1.14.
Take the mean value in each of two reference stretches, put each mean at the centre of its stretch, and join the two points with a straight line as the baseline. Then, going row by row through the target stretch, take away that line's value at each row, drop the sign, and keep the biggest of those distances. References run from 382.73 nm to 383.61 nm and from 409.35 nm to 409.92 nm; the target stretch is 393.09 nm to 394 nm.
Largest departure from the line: 0.196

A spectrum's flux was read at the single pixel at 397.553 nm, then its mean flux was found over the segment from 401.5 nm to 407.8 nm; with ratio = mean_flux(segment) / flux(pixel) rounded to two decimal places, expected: 1.21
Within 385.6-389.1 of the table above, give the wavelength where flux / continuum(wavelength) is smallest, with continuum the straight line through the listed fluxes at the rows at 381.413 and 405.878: 388.862 nm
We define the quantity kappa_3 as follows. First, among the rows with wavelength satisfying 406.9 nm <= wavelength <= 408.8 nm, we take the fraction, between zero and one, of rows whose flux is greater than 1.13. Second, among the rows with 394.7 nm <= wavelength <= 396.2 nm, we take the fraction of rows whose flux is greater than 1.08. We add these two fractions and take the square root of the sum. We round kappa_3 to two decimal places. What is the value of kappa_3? 0.94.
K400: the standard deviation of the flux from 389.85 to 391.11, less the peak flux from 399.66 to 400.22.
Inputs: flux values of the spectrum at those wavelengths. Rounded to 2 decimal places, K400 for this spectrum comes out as -1.14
